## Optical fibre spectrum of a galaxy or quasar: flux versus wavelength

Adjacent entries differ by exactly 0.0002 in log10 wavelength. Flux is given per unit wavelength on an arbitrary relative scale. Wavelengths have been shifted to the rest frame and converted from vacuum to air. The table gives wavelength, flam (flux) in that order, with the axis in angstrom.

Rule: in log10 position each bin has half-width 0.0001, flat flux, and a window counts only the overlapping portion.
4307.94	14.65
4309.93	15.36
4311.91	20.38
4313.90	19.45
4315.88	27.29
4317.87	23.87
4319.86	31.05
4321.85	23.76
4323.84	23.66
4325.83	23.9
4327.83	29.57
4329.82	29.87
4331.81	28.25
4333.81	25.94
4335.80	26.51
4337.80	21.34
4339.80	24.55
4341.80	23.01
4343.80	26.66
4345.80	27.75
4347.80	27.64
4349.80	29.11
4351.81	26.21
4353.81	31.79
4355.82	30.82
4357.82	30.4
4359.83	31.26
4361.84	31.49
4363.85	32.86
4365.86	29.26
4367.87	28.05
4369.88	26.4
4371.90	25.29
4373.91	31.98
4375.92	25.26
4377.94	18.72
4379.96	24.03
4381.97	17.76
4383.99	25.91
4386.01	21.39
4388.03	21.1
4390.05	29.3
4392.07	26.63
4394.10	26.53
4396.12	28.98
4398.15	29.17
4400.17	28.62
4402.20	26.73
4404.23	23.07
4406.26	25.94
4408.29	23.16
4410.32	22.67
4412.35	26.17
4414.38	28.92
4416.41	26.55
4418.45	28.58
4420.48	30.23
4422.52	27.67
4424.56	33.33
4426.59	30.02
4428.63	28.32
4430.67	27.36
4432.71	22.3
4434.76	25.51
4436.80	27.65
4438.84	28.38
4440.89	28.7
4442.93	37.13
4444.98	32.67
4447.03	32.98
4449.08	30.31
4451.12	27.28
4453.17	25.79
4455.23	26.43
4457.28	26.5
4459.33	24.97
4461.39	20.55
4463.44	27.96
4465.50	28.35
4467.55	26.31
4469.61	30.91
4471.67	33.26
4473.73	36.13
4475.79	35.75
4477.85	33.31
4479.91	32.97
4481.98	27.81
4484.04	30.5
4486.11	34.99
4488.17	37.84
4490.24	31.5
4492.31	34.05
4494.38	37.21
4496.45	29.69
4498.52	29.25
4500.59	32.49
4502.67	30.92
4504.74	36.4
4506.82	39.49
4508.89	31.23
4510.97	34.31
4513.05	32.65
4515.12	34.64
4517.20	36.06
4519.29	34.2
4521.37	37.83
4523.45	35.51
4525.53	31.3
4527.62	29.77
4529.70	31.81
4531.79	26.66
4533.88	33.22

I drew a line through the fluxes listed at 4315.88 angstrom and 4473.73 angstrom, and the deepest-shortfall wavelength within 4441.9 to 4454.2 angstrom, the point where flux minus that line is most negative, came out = 4453.17 angstrom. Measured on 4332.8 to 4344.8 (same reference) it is 4337.80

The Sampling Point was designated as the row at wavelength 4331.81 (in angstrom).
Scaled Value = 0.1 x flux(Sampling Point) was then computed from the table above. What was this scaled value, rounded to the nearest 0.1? 2.8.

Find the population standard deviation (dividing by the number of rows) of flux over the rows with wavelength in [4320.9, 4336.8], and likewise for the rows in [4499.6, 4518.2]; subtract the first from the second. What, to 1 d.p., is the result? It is 0.2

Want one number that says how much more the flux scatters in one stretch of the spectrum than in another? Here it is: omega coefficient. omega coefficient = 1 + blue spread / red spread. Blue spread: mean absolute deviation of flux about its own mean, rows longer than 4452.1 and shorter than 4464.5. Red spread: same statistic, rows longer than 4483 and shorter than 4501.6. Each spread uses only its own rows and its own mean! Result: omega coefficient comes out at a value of 1.66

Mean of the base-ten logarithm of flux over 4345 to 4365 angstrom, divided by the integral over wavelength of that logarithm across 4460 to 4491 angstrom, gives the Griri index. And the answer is 0.032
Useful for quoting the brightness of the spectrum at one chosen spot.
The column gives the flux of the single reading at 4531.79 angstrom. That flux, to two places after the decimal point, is 26.66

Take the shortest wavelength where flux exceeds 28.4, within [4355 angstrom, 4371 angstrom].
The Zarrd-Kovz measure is 4355.82 angstrom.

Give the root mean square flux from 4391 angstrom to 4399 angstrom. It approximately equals 27.9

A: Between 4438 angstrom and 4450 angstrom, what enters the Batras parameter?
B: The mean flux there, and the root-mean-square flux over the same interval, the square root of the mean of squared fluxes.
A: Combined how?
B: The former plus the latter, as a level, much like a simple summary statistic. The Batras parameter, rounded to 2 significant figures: 64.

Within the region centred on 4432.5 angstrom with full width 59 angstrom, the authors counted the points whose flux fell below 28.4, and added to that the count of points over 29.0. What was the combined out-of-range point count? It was 26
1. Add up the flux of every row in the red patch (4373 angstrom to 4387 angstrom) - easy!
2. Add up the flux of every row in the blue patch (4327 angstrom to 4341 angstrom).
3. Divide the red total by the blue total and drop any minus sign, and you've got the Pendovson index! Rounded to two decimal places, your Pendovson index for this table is 0.89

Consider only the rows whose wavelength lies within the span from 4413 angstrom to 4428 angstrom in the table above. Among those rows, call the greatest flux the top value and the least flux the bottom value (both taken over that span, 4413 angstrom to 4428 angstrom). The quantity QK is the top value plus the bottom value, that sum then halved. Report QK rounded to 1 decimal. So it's 29.9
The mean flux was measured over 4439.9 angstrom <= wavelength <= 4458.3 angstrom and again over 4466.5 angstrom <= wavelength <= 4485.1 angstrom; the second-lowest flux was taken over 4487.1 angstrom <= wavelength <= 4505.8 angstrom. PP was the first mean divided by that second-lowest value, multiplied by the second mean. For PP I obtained 32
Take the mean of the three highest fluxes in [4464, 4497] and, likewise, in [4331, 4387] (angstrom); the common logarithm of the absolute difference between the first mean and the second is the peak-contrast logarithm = 0.69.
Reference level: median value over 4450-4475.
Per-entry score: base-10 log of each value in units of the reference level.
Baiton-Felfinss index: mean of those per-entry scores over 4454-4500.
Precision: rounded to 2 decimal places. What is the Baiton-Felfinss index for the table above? 0.05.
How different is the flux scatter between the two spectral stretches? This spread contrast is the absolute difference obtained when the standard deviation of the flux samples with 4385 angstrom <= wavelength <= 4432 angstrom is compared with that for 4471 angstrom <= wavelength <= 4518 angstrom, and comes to 0.08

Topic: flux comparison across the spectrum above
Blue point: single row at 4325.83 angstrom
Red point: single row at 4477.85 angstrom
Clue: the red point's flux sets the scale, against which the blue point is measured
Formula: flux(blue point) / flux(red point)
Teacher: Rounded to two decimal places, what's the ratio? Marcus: 0.72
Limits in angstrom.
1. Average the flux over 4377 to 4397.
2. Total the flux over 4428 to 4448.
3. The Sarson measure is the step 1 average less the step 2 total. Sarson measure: -267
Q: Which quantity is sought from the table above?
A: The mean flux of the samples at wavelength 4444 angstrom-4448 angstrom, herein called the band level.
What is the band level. 32.8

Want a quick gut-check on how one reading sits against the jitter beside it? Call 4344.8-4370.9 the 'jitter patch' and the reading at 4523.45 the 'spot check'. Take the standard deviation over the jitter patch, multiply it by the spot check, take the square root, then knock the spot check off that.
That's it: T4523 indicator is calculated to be -27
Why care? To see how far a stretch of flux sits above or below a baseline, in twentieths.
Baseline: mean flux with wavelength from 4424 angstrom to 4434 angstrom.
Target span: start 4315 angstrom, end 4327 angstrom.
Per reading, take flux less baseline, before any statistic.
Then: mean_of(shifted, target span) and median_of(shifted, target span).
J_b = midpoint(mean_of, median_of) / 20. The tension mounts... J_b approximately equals -0.2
